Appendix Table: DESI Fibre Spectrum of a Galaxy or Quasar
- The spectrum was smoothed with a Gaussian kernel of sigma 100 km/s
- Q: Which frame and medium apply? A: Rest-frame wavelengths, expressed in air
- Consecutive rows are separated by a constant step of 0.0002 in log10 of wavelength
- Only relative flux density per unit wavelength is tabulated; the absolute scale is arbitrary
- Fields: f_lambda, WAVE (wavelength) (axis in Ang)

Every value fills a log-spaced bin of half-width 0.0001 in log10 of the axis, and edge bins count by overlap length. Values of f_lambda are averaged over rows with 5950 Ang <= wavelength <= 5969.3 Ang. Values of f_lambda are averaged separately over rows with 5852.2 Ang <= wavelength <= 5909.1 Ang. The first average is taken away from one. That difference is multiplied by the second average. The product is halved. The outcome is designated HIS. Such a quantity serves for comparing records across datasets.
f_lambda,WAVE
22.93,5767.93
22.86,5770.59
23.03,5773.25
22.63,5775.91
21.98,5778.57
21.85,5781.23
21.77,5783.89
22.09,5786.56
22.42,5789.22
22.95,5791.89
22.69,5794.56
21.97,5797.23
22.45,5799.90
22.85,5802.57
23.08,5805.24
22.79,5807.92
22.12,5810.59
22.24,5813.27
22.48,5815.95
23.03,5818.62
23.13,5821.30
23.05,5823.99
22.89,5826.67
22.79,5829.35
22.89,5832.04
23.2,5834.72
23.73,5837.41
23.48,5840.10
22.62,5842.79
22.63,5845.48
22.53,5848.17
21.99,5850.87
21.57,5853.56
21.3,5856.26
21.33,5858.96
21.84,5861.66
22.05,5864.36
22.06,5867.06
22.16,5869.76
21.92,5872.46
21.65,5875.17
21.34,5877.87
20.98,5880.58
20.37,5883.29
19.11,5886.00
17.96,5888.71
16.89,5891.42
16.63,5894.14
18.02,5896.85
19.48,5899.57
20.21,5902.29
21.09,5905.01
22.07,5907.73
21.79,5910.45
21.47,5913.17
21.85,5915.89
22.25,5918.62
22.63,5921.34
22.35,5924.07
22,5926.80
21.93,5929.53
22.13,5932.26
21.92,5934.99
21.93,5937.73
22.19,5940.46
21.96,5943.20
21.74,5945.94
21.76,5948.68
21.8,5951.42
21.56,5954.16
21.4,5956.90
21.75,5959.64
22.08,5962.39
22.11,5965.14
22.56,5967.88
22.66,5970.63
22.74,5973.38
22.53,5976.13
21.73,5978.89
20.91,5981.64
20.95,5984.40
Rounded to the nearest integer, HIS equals -214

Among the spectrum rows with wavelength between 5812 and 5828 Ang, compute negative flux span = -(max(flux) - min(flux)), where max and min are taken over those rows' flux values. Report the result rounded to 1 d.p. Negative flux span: -0.9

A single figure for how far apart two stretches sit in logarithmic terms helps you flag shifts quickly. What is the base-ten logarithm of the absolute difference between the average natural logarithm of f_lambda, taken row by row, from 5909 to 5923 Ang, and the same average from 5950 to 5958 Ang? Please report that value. -1.73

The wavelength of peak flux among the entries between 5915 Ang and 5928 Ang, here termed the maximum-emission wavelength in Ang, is 5921.34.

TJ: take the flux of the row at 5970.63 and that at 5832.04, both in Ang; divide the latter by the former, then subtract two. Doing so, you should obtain -0.99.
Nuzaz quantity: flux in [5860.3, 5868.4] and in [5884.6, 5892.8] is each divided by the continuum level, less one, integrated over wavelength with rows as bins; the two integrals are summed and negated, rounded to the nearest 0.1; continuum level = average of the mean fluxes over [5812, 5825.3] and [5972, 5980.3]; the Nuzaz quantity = 1.9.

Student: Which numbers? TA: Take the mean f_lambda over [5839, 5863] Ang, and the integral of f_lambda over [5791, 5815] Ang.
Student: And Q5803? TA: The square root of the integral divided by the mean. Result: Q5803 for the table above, 4.95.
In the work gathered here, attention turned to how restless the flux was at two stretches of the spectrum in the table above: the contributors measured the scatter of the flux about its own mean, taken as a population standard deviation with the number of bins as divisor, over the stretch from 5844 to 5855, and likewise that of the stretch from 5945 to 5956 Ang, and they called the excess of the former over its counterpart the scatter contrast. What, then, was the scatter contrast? 0.3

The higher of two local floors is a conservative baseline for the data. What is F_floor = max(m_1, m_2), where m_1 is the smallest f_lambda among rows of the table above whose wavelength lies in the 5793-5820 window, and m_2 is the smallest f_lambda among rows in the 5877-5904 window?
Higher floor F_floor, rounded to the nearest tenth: 22.0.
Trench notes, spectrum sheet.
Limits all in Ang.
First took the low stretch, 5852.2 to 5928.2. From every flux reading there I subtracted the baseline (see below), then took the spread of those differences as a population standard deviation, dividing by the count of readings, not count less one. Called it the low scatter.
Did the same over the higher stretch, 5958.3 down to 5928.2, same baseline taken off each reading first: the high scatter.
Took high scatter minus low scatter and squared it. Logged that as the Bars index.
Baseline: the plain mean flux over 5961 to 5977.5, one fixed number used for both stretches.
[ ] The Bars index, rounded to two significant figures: 2.1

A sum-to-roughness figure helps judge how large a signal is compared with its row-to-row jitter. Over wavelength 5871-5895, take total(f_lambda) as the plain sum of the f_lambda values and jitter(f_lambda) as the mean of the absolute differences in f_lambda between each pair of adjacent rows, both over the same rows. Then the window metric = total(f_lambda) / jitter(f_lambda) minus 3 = 264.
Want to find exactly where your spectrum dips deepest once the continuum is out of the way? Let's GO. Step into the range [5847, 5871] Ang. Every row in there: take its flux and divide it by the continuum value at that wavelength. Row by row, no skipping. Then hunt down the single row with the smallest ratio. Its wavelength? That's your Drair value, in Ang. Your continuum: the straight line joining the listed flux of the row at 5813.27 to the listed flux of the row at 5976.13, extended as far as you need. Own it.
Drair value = 5856.26 Ang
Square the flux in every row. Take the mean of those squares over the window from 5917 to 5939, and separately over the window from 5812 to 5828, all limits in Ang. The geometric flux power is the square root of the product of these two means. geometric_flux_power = 505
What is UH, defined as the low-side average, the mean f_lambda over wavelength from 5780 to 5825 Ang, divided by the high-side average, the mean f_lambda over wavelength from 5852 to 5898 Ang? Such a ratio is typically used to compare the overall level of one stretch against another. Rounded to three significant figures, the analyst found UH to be 1.10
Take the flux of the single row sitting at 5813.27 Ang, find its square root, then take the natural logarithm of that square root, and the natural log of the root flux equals 1.55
